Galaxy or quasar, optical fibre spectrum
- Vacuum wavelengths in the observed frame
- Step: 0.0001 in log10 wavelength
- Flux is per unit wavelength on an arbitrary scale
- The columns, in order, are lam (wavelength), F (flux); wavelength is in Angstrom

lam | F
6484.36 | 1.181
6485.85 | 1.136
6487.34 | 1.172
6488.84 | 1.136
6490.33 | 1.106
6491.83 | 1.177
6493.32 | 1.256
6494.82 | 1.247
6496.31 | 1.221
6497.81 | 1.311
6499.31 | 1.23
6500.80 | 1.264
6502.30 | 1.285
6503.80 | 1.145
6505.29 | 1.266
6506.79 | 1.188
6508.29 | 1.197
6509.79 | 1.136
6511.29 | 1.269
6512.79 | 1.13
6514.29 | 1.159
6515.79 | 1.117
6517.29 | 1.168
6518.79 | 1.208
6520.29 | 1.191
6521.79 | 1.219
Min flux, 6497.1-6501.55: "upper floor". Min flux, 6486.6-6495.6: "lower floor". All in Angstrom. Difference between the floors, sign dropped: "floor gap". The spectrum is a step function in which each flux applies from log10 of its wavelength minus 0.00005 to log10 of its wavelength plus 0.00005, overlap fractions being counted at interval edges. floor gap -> 0.12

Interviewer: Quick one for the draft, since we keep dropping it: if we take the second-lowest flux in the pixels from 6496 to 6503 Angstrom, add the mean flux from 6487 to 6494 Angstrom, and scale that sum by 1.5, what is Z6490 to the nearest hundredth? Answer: 3.60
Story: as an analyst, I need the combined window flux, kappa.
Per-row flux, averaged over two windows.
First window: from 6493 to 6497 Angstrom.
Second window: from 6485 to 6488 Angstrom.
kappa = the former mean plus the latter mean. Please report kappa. 2.40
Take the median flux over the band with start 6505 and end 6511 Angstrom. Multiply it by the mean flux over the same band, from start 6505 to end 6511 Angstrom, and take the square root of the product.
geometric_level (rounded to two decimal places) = 1.19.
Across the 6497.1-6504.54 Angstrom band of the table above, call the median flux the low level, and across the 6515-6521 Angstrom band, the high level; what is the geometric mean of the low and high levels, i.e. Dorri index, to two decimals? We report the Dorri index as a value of 1.22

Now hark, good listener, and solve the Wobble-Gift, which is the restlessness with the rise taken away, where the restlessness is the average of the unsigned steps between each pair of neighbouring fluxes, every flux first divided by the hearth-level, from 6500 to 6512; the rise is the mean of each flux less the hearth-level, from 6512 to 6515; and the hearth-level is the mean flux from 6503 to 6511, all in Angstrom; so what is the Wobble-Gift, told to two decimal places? 0.11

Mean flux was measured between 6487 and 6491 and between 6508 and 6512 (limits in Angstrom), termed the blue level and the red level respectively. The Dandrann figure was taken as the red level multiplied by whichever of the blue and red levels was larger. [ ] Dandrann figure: 1.44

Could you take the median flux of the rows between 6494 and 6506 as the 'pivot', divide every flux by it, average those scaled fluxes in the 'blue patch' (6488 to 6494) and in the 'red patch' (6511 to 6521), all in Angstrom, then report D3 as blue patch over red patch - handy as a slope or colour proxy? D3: 0.99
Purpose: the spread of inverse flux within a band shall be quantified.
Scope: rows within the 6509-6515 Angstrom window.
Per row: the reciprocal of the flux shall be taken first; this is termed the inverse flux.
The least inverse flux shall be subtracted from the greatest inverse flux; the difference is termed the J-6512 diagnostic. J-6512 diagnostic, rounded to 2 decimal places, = 0.10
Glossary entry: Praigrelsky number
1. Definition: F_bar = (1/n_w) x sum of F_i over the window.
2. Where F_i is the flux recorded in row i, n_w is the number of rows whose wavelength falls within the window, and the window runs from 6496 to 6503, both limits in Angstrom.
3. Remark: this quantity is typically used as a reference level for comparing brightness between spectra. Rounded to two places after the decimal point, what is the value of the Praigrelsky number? 1.26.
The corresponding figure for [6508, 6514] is 1.18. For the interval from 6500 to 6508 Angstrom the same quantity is 1.23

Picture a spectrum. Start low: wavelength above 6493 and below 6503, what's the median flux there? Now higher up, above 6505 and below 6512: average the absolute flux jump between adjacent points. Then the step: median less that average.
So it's 1.19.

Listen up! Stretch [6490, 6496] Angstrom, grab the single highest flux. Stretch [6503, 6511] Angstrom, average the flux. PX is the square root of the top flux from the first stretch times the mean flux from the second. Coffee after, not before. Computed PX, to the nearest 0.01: 1.22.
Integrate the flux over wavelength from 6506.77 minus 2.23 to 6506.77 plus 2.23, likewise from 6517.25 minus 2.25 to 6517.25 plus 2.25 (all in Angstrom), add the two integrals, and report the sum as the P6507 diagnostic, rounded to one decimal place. 10.7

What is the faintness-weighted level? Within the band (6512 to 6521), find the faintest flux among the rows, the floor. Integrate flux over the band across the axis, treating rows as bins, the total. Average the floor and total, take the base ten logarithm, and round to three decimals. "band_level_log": 0.763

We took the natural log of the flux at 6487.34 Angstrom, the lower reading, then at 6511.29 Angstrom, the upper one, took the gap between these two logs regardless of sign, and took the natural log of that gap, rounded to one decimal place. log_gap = -2.5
